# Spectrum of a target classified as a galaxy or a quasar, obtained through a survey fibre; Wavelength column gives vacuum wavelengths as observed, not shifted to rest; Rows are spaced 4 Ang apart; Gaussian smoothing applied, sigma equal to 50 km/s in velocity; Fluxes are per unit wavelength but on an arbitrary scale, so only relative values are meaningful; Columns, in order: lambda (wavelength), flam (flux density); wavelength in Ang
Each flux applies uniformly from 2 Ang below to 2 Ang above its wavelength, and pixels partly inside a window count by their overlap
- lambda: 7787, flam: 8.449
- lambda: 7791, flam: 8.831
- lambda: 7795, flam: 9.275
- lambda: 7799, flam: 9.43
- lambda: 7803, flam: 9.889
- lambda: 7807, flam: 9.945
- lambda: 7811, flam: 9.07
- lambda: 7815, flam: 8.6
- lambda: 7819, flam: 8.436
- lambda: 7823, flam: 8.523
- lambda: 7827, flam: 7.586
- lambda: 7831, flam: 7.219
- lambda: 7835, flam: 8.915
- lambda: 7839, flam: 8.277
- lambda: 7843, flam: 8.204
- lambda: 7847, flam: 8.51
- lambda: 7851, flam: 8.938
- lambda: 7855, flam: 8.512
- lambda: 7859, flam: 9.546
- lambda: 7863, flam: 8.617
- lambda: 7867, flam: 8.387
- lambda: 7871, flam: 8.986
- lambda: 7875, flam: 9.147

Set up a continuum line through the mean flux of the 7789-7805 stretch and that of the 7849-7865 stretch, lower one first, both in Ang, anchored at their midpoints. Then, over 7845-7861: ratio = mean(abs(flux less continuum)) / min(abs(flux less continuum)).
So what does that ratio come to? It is 36.6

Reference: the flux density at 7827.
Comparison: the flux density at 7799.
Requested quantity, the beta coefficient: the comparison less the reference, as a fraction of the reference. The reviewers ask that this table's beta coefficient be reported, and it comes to 0.24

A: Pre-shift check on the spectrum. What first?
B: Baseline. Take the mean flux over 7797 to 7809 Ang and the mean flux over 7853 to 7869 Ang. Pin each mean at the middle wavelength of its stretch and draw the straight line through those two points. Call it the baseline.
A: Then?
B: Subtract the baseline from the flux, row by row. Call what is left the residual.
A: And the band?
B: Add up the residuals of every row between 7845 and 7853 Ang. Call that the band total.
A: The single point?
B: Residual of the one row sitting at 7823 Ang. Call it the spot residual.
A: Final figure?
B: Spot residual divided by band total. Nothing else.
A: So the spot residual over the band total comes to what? 1.8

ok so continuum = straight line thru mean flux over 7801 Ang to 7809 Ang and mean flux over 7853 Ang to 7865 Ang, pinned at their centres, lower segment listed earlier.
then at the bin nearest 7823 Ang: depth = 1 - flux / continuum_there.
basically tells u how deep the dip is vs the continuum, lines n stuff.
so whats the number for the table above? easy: 0.11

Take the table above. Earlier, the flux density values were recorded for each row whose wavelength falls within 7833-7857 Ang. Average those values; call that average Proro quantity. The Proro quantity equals 8.6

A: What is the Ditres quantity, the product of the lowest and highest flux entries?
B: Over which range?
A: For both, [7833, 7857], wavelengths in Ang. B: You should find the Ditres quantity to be 73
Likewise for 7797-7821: 84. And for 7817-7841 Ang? 64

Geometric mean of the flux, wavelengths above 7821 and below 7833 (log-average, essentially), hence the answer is 7.8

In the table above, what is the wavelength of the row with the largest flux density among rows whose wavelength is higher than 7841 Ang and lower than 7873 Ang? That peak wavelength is 7859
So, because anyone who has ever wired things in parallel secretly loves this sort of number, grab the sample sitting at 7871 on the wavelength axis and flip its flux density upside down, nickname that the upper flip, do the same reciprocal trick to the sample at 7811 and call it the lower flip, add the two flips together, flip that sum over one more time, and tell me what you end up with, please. 4.51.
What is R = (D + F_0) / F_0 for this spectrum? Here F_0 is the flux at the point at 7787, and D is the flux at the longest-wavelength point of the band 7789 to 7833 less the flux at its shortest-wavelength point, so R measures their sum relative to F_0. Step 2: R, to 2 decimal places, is 0.81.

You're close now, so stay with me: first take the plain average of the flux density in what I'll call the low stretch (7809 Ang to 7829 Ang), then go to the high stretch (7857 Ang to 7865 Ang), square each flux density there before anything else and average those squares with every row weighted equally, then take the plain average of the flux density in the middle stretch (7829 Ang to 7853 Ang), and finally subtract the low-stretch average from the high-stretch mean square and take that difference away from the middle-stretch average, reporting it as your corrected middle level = -66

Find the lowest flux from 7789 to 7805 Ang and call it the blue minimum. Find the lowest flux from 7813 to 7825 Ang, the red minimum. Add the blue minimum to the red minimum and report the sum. 17.3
